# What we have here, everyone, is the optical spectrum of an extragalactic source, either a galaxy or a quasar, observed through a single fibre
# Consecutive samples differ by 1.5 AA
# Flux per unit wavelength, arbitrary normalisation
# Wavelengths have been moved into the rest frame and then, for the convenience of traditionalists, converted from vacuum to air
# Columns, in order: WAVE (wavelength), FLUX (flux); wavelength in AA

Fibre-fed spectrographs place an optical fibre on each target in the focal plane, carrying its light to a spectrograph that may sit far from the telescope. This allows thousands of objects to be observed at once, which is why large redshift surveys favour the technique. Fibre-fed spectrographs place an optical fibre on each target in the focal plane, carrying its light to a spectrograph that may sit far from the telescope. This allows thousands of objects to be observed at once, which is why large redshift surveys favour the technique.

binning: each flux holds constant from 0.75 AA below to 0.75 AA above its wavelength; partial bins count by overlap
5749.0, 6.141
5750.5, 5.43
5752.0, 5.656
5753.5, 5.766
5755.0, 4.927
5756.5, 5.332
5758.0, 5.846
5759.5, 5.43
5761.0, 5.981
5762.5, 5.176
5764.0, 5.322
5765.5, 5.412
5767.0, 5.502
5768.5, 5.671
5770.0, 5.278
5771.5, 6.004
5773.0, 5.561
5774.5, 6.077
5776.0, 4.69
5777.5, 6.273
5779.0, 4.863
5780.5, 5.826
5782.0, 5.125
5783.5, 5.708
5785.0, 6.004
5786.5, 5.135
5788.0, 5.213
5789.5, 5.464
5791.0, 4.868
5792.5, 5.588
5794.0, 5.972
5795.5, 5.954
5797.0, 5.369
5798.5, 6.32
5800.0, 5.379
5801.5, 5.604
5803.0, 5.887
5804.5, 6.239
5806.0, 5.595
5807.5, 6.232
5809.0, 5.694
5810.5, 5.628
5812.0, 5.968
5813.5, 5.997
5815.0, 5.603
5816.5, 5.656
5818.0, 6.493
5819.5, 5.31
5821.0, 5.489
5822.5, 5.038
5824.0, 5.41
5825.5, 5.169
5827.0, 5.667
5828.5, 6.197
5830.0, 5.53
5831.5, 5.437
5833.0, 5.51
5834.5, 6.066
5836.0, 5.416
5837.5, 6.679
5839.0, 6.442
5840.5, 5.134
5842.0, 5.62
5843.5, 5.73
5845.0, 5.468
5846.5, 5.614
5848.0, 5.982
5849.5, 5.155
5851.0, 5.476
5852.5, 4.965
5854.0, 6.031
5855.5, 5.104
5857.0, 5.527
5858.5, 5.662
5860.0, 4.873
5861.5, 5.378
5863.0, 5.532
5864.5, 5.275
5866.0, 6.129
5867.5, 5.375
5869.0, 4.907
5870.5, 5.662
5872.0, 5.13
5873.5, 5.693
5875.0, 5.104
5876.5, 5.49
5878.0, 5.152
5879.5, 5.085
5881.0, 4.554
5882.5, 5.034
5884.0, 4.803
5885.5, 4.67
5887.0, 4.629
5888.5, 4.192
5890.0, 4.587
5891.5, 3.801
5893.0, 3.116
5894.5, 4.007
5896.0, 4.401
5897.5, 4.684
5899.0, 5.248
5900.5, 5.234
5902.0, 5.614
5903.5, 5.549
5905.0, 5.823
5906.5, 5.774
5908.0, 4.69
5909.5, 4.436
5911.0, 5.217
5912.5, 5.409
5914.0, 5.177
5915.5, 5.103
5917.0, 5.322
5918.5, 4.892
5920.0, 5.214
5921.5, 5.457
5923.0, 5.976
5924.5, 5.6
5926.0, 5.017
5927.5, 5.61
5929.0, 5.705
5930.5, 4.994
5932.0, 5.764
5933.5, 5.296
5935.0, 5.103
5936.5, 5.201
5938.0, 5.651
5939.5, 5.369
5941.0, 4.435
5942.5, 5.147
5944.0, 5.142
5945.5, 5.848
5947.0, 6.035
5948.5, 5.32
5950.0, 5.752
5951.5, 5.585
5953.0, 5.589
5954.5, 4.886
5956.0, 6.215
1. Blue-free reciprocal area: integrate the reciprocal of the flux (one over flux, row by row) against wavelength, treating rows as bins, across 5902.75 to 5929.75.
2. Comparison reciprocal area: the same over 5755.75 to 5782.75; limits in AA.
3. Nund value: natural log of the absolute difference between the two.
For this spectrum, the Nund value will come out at -1.7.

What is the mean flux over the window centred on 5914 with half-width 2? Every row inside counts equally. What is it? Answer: 5.23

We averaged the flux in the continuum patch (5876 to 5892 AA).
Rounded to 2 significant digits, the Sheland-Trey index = 4.7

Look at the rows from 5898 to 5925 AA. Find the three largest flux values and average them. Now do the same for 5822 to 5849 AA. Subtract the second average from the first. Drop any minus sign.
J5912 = 0.58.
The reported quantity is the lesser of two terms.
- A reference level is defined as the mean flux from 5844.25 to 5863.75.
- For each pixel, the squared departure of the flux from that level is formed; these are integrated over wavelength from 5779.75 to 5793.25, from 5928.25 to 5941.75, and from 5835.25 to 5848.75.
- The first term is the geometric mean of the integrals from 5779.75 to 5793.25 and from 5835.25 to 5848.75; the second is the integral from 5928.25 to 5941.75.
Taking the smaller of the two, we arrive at 2.5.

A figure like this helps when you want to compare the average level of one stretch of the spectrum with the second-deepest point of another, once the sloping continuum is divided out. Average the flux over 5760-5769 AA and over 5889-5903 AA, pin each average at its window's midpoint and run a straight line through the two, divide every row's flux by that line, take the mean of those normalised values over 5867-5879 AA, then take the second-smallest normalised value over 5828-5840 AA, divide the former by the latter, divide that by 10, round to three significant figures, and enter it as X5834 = 0.104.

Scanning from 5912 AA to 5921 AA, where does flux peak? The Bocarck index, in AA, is 5912.5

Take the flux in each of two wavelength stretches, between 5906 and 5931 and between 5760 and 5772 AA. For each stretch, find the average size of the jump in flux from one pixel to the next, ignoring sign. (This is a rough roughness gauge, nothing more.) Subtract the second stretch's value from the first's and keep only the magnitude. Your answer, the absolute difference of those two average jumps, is 0.074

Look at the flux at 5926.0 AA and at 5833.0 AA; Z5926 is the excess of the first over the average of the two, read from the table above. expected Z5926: -0.25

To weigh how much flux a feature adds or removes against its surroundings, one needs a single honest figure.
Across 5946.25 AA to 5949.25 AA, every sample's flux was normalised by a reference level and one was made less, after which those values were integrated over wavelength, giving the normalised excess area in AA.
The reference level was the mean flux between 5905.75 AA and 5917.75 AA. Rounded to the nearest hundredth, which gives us 0.31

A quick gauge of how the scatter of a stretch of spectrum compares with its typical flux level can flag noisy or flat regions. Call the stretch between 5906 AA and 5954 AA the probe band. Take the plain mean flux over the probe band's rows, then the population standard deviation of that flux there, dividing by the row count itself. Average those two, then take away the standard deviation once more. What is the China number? 2.47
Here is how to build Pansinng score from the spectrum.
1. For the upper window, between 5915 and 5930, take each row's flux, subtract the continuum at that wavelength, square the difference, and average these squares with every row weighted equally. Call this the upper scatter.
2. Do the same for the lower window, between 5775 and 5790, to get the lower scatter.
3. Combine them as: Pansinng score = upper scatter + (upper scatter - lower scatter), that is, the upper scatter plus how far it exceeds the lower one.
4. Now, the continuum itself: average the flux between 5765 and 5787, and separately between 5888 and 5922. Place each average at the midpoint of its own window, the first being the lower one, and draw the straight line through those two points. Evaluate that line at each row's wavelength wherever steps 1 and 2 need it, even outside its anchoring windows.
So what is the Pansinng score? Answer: 0.61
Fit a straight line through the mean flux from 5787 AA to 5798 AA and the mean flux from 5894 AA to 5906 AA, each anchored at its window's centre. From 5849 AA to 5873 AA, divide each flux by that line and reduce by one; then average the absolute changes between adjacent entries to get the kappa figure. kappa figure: 0.11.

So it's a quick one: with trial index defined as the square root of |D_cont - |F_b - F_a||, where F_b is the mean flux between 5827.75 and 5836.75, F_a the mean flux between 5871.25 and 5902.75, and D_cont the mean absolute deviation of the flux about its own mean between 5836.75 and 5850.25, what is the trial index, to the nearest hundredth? 0.72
